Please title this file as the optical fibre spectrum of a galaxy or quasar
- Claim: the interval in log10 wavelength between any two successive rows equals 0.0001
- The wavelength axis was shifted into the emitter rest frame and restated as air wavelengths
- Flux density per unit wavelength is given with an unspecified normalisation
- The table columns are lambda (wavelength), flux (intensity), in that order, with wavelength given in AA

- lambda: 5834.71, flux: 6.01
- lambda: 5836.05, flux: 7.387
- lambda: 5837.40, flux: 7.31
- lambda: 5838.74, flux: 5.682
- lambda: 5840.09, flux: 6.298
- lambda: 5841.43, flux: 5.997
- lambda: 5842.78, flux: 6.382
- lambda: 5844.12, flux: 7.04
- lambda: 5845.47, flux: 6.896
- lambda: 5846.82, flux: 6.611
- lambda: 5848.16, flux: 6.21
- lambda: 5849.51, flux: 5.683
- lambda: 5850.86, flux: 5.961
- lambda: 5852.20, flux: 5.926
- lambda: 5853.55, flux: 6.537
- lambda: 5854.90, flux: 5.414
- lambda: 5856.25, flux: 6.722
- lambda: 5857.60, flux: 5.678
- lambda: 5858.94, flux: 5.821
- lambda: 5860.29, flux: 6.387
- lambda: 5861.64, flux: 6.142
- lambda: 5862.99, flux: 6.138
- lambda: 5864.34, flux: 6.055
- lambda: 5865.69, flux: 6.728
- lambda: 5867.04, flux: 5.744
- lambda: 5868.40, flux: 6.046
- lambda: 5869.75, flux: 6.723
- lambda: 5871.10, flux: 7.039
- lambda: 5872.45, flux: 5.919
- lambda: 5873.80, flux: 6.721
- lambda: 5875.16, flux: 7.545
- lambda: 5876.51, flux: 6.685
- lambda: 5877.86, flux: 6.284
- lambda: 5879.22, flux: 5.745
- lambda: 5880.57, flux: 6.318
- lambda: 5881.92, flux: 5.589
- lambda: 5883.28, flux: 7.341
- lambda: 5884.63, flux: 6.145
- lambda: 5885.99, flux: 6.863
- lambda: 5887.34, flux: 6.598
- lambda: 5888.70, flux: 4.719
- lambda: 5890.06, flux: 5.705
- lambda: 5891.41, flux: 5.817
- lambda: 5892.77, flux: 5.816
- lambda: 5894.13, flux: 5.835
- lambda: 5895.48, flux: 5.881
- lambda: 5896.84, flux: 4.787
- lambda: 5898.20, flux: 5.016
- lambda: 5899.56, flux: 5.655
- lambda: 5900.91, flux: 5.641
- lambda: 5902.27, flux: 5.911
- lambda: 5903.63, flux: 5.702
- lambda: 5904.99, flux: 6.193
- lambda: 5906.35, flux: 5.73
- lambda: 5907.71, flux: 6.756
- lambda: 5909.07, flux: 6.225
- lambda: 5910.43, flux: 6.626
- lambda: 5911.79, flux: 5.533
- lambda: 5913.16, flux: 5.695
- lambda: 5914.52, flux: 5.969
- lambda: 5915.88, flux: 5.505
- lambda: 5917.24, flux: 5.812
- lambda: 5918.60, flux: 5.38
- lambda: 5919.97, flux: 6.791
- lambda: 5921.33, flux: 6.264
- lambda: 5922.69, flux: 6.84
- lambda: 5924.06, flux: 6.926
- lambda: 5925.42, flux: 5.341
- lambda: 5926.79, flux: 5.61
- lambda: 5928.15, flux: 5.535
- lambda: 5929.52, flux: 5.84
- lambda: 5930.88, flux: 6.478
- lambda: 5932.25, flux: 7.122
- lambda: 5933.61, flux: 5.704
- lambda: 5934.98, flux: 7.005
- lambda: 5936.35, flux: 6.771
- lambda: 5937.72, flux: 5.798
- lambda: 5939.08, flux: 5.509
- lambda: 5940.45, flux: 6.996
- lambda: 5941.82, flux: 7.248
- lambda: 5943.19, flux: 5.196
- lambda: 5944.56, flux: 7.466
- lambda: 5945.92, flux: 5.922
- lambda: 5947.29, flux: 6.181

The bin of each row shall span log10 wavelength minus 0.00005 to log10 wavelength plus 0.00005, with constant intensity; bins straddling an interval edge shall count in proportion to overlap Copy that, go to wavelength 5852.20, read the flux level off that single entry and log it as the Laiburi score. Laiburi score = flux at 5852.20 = 5.926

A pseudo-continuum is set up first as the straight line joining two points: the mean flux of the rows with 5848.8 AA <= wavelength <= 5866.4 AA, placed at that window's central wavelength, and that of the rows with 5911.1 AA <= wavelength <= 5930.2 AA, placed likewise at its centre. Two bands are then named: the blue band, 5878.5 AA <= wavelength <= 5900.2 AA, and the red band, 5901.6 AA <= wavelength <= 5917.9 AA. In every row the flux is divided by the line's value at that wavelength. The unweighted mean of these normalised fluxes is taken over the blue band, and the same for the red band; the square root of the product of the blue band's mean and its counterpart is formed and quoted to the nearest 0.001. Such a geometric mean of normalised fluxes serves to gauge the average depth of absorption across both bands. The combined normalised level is 0.989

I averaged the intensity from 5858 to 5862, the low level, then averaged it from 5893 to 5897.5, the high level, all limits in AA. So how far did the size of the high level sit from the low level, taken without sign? 0.6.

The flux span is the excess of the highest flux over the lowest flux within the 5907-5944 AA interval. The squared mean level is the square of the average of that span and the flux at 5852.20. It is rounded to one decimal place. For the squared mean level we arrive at 15.9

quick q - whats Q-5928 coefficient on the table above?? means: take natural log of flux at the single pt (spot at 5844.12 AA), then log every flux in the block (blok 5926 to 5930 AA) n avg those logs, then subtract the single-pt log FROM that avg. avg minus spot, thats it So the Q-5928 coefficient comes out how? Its -0.22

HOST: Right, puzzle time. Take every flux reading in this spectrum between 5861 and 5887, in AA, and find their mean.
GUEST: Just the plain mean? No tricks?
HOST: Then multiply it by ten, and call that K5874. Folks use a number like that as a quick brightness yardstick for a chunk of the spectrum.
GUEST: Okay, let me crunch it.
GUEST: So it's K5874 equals 64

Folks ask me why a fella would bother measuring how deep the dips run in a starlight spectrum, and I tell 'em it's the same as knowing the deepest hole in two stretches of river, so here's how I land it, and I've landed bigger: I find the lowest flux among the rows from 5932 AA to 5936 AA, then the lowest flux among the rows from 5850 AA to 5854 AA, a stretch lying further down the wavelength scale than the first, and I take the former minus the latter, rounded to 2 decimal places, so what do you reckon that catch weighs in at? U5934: -0.22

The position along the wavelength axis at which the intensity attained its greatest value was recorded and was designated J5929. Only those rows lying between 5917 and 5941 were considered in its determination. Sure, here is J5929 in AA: 5932.25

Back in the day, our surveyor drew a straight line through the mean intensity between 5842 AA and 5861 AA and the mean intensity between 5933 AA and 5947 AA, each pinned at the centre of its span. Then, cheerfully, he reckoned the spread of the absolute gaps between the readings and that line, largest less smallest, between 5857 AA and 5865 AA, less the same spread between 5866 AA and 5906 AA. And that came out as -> -1.1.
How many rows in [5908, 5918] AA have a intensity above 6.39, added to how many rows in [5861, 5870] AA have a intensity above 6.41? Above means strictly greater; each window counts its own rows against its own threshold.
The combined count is 3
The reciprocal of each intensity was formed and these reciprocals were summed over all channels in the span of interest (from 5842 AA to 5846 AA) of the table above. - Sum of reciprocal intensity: 0.444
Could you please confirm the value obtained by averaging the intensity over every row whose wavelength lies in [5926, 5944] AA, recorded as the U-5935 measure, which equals 6.22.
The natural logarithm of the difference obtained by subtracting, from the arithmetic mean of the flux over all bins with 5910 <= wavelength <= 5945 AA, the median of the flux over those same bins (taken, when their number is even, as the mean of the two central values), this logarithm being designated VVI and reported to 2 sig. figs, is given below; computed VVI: -1.3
